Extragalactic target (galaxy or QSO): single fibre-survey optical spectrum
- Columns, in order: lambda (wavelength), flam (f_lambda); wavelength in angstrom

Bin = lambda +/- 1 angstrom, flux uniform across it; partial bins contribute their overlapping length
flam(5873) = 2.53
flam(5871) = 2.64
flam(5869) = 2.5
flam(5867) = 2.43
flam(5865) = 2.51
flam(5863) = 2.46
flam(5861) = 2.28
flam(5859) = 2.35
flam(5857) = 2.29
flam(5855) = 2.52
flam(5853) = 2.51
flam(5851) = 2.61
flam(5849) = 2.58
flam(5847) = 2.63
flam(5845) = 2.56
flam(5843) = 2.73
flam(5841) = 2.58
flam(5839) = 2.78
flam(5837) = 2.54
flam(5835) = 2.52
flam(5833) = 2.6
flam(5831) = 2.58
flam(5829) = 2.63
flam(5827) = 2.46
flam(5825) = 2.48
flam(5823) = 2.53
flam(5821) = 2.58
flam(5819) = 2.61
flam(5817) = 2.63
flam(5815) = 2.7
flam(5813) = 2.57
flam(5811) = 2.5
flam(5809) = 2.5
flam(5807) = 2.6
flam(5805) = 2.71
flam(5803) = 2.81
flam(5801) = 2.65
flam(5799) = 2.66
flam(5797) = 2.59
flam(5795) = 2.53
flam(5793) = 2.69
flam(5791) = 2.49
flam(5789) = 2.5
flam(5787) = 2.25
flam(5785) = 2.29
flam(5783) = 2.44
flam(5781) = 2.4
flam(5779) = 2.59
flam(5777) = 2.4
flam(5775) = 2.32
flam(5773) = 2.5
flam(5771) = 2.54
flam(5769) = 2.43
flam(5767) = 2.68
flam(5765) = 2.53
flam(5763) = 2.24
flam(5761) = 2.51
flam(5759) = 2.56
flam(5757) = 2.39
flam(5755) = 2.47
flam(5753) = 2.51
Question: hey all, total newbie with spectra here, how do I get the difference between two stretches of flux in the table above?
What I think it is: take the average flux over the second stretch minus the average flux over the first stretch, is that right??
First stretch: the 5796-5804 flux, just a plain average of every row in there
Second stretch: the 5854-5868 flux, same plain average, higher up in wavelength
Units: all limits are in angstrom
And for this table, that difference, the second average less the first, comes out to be -0.27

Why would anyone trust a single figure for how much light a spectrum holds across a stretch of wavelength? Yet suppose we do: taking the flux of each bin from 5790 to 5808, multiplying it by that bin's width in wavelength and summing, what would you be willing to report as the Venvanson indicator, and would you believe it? 47.5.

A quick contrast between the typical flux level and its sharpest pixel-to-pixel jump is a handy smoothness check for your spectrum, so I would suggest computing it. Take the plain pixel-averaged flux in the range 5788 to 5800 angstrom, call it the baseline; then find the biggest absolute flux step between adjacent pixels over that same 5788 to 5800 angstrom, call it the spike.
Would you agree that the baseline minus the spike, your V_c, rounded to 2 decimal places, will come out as 2.38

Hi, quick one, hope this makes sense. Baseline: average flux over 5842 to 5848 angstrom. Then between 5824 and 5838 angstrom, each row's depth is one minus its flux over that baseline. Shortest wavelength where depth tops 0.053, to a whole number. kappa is 5825 angstrom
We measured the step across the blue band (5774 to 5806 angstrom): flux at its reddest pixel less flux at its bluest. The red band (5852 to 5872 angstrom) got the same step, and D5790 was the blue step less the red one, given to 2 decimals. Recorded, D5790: 0.26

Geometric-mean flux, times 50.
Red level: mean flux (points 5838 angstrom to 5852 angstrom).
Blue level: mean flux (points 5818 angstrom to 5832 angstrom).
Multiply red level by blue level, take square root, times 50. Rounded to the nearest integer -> 130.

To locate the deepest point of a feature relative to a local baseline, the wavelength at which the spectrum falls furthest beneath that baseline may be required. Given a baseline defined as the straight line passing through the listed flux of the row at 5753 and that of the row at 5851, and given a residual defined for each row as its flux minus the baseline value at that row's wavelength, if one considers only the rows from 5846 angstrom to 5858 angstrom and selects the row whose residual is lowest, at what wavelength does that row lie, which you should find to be 5857 angstrom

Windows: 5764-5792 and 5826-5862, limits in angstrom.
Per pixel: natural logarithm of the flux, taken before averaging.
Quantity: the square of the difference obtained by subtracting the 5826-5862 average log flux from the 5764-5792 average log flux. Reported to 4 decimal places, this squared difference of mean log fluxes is 0.0012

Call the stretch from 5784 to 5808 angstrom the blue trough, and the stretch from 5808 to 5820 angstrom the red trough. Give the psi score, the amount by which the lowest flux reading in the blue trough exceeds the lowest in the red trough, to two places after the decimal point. -0.25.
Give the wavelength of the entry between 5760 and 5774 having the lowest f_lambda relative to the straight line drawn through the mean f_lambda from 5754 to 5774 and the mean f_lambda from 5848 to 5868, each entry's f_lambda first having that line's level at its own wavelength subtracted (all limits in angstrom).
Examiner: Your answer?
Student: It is 5763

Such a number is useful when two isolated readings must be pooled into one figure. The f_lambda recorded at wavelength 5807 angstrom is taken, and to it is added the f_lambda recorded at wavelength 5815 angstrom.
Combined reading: 5.30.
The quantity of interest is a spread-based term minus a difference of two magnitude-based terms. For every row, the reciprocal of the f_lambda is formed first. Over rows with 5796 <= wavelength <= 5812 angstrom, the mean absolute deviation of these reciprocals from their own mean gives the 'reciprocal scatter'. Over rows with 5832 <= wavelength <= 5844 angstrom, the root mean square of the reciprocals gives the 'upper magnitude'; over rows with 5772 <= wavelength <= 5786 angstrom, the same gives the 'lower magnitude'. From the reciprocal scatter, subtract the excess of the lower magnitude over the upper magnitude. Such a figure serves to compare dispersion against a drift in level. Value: -0.021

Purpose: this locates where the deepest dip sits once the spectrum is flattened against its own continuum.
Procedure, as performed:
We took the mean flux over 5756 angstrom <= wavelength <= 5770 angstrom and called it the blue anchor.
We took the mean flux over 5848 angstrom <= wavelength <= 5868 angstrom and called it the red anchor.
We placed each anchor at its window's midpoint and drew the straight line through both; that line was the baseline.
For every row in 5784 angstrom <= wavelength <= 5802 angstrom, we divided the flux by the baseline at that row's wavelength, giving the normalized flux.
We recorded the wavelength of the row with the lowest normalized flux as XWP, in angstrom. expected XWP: 5787 angstrom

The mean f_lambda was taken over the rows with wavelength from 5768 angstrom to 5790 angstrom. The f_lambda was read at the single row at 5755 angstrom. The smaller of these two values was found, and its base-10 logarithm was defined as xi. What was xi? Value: 0.384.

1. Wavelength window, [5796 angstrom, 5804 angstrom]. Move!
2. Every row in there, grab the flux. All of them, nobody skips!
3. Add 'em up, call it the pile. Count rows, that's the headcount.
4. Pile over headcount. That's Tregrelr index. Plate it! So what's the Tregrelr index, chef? 2.68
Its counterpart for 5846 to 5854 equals 2.58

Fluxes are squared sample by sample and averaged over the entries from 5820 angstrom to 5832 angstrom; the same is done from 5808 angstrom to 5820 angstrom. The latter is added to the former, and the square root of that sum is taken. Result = 3.63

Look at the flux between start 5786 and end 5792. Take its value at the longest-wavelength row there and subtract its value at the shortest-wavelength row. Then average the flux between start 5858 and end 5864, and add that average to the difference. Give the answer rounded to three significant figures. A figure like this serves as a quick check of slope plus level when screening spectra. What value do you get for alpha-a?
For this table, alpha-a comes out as 2.60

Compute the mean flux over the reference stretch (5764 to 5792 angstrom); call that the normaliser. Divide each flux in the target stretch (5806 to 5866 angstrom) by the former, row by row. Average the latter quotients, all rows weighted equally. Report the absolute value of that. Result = 1.04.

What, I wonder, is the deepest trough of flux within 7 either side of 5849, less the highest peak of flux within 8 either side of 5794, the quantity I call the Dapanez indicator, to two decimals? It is -0.18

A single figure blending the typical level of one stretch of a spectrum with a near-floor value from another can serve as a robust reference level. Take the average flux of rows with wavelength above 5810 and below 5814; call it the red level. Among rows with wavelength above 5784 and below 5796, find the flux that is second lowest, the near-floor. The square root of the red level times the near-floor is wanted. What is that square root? 2.41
